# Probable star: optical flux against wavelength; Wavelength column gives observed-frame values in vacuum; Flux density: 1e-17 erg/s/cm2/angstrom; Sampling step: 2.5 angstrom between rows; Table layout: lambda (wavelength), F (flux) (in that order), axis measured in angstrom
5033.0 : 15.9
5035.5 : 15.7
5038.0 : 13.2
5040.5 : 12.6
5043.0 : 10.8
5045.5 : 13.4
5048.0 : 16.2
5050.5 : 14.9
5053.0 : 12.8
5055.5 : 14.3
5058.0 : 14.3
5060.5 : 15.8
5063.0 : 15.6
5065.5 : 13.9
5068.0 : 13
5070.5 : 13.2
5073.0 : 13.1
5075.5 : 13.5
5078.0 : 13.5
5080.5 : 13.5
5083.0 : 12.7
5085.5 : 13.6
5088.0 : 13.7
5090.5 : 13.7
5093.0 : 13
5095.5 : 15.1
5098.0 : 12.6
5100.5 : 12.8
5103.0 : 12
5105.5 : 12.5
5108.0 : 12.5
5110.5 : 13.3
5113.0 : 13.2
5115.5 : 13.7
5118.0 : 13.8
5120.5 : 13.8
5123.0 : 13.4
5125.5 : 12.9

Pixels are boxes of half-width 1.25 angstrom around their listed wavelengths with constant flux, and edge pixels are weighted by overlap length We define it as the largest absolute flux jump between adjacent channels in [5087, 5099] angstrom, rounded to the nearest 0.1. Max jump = 2.5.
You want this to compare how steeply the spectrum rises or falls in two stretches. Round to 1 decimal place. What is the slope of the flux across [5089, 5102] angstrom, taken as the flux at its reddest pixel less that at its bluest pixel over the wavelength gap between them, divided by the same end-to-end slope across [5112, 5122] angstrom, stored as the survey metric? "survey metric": -1.1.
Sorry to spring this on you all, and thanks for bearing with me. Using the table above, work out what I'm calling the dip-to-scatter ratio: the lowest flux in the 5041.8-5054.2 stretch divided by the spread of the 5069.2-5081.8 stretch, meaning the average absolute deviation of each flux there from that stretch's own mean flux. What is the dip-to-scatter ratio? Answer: 64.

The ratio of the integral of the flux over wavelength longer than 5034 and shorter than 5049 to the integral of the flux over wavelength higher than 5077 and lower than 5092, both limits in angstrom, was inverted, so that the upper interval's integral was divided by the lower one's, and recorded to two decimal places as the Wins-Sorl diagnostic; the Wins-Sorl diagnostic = 0.99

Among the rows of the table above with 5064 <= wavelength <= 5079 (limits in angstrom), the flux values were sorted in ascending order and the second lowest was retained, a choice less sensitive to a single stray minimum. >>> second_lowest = 13.1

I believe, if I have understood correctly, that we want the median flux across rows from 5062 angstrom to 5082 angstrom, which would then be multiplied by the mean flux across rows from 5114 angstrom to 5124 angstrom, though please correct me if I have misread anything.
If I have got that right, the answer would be 185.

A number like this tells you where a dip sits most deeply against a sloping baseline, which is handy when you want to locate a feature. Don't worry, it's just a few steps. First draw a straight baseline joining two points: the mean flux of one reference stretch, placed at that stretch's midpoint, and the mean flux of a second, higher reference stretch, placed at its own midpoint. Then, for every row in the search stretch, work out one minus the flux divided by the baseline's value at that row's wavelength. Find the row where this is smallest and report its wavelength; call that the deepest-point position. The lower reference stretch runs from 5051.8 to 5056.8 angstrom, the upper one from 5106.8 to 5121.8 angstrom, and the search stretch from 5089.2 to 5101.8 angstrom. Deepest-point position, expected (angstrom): 5095.5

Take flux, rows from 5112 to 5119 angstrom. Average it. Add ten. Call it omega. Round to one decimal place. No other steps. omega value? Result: 23.6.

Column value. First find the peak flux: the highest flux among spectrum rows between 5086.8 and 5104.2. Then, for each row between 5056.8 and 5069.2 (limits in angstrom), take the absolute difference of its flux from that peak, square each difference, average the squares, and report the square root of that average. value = 1.2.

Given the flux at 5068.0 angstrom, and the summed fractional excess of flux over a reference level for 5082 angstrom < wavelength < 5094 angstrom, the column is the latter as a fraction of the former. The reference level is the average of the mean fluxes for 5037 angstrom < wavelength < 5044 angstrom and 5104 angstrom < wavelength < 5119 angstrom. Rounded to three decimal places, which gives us 0.020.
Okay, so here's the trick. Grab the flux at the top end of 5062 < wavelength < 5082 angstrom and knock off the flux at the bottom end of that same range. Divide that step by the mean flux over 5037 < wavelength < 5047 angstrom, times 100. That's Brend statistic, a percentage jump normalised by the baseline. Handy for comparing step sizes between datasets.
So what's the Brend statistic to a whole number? -17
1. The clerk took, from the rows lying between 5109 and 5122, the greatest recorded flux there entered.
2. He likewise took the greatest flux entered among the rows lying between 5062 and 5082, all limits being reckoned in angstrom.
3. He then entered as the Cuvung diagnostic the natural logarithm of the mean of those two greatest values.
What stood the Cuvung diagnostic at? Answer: 2.69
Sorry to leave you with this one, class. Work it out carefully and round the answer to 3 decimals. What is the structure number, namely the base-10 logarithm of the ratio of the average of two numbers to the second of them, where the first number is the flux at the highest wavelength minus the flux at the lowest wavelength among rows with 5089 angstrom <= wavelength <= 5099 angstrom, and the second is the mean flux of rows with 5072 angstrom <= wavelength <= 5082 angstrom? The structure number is -0.338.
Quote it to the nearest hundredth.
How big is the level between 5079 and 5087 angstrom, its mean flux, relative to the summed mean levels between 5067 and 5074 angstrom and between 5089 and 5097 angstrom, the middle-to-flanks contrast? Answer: 0.49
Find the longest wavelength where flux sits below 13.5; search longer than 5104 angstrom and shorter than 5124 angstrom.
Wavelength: 5123.0 angstrom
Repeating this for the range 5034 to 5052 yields 5045.5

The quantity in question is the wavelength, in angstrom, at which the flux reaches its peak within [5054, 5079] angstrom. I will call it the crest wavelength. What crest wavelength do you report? 5060.5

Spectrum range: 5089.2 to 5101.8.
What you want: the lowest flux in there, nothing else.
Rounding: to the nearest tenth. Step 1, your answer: 12.6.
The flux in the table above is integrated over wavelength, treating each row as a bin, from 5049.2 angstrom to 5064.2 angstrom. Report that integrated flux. 219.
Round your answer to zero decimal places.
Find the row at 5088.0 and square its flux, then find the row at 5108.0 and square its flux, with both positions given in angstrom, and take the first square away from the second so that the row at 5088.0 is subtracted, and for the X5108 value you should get -31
